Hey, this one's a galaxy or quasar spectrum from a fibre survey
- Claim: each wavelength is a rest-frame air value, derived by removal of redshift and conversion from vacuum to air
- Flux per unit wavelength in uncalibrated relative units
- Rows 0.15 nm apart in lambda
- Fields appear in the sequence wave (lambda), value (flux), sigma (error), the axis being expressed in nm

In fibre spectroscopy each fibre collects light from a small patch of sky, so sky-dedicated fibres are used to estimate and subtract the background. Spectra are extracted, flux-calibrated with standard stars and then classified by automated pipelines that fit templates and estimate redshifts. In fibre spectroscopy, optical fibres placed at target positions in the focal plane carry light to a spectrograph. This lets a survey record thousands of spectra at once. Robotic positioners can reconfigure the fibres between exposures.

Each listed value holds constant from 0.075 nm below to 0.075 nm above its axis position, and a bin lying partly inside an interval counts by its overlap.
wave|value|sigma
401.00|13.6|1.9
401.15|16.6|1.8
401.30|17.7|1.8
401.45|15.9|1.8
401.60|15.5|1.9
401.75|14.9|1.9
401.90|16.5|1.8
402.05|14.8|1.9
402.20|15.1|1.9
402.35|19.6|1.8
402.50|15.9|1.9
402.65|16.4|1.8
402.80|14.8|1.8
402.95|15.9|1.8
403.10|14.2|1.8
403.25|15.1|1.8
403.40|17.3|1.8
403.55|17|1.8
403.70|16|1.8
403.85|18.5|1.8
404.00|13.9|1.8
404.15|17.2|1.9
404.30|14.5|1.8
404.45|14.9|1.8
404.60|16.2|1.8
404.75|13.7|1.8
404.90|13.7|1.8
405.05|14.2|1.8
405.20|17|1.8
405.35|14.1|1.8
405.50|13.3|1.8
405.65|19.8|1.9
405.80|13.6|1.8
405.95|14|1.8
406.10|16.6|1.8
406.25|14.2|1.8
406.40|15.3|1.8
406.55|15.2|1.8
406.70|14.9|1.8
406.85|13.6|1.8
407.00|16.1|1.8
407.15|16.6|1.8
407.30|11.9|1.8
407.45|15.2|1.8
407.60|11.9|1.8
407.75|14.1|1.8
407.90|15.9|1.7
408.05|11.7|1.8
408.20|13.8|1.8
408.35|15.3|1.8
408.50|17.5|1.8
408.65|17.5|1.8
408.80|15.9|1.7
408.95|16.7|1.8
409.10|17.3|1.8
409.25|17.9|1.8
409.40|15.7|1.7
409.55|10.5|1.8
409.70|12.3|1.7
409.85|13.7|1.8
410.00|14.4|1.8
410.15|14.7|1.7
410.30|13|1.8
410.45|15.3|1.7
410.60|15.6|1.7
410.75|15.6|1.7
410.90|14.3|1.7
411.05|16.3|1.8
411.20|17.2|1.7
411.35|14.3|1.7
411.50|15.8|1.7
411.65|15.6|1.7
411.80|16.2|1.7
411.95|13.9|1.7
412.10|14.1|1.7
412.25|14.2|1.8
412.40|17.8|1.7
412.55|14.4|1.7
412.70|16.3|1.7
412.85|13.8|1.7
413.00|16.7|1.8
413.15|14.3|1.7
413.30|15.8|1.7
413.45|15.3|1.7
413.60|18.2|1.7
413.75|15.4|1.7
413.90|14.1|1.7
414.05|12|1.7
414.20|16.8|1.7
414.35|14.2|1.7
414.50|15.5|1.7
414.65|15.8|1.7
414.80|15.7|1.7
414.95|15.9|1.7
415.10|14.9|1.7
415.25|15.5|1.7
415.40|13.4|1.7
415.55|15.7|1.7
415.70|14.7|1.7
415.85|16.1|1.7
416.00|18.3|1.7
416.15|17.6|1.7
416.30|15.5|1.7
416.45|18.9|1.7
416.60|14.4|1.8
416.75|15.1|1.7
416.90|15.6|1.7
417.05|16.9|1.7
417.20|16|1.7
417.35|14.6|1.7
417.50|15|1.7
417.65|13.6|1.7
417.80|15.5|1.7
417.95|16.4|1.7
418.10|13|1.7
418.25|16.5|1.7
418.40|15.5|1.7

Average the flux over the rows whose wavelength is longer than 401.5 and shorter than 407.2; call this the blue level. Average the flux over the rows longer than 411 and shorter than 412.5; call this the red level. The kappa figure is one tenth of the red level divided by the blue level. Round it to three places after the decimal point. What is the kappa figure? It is 0.100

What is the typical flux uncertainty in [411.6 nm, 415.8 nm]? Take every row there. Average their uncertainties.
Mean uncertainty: 1.71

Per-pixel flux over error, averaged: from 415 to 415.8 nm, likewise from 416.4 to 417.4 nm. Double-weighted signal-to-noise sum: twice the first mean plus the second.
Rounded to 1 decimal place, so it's 26.8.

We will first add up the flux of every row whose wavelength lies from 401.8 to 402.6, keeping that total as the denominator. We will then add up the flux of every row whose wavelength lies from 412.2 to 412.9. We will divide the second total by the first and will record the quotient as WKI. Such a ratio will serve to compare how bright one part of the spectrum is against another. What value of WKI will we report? 0.93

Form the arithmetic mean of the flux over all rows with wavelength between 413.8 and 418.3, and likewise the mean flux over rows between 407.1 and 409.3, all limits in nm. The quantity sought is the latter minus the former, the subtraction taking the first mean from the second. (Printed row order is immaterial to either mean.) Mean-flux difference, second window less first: -0.2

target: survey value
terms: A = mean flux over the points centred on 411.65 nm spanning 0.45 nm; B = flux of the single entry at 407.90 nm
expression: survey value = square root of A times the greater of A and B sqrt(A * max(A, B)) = 15.9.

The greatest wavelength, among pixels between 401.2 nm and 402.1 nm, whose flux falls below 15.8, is 402.05 nm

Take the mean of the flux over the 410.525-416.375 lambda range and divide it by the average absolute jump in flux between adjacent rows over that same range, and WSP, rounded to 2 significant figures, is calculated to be 9.4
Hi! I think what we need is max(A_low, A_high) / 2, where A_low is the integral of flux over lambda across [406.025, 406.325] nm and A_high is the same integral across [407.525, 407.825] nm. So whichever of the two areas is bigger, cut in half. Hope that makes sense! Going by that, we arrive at 2.31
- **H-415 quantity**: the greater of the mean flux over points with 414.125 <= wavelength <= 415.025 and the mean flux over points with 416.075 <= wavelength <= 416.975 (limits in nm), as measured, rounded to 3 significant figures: 16.2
